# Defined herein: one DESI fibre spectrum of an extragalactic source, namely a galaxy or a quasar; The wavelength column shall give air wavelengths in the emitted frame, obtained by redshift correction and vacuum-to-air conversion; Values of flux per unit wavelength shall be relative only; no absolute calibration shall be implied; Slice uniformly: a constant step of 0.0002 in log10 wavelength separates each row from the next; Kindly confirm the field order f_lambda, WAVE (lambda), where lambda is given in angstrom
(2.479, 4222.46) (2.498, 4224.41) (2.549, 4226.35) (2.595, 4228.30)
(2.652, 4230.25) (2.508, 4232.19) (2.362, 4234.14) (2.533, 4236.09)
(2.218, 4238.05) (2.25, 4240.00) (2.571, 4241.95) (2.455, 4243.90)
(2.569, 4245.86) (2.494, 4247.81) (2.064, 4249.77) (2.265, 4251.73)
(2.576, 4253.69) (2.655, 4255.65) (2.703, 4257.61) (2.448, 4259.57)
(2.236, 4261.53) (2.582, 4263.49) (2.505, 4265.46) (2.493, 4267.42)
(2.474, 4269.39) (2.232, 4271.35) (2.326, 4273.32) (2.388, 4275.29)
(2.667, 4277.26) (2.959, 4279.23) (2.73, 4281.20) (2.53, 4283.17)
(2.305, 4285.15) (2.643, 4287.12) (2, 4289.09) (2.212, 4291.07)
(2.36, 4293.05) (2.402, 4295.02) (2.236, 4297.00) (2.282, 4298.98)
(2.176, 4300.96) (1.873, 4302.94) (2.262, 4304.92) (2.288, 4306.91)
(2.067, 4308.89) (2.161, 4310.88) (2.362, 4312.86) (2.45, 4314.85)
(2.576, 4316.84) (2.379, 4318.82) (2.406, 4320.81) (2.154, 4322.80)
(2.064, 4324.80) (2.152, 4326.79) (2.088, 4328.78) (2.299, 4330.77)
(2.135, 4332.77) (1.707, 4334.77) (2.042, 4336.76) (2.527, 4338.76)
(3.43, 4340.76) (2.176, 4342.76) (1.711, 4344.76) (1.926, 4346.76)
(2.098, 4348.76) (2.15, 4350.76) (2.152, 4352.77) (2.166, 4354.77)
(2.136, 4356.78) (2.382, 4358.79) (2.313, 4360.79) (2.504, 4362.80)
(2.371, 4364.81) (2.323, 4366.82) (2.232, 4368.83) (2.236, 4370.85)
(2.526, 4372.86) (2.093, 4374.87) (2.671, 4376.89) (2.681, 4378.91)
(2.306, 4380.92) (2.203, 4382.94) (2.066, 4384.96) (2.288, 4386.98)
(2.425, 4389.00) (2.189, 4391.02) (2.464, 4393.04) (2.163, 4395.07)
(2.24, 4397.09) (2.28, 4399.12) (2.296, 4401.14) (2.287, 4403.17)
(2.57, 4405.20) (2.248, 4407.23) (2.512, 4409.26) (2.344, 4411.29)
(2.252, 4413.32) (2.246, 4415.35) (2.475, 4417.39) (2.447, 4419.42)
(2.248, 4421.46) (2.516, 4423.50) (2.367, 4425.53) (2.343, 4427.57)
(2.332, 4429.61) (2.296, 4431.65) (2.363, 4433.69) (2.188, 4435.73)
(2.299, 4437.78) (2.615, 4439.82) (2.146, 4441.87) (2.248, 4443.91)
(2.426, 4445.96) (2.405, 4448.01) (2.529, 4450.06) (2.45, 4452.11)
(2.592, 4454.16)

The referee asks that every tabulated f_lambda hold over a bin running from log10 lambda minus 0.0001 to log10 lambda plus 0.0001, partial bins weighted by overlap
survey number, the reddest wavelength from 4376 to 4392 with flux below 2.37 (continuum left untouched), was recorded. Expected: 4391.02 angstrom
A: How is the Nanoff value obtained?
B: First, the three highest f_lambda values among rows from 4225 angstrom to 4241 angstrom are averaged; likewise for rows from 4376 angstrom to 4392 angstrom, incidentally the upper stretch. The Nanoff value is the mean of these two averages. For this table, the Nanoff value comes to 2.60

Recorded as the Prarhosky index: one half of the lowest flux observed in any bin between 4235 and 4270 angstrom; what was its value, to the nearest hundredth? 1.03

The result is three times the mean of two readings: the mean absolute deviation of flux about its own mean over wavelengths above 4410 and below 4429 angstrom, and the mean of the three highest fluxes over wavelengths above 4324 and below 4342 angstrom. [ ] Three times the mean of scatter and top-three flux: 4.25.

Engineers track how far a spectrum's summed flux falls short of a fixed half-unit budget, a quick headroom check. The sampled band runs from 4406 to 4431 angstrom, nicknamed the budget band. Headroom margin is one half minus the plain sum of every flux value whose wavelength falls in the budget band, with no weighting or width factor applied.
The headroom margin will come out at -27.8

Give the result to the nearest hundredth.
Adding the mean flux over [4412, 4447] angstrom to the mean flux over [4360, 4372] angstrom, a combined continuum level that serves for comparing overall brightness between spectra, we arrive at 4.67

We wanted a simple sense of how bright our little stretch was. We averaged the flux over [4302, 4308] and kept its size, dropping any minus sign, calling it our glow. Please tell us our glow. 2.14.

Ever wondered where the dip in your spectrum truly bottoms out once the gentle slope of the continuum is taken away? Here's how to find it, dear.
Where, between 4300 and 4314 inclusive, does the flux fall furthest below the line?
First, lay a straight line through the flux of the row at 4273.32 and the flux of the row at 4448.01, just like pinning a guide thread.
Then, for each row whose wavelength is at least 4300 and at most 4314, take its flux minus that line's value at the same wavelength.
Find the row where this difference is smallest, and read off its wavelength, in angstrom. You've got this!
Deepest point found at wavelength 4302.94 angstrom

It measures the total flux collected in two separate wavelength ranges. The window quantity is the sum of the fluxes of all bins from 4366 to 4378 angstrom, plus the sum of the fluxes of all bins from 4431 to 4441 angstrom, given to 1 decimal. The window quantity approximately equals 25.8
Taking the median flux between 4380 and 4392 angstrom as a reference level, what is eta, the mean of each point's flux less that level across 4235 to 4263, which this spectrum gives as 0.19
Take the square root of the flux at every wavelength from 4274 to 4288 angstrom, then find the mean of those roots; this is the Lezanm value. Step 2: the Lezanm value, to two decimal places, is 1.61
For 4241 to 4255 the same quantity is 1.56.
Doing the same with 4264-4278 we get 1.56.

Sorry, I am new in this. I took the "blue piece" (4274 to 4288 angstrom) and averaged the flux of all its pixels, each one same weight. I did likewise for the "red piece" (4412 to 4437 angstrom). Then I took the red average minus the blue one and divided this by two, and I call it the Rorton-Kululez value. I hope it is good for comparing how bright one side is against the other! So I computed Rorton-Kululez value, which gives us -0.13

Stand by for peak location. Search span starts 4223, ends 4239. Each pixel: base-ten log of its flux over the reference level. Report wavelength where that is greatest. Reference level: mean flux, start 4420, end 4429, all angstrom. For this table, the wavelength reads 4230.25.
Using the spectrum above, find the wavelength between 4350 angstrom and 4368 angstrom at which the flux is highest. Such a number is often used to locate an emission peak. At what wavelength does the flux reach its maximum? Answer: 4362.80 angstrom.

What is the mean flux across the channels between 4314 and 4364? 2.24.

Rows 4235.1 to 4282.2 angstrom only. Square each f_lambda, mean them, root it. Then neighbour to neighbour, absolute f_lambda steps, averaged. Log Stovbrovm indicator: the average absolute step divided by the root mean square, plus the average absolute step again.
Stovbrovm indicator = 0.25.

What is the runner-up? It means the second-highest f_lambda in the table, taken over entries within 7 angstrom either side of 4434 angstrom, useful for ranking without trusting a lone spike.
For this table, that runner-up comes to 2.363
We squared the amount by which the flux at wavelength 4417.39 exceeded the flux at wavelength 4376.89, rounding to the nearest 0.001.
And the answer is 0.038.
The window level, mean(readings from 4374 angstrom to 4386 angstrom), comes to 2.34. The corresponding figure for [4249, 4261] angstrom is 2.45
